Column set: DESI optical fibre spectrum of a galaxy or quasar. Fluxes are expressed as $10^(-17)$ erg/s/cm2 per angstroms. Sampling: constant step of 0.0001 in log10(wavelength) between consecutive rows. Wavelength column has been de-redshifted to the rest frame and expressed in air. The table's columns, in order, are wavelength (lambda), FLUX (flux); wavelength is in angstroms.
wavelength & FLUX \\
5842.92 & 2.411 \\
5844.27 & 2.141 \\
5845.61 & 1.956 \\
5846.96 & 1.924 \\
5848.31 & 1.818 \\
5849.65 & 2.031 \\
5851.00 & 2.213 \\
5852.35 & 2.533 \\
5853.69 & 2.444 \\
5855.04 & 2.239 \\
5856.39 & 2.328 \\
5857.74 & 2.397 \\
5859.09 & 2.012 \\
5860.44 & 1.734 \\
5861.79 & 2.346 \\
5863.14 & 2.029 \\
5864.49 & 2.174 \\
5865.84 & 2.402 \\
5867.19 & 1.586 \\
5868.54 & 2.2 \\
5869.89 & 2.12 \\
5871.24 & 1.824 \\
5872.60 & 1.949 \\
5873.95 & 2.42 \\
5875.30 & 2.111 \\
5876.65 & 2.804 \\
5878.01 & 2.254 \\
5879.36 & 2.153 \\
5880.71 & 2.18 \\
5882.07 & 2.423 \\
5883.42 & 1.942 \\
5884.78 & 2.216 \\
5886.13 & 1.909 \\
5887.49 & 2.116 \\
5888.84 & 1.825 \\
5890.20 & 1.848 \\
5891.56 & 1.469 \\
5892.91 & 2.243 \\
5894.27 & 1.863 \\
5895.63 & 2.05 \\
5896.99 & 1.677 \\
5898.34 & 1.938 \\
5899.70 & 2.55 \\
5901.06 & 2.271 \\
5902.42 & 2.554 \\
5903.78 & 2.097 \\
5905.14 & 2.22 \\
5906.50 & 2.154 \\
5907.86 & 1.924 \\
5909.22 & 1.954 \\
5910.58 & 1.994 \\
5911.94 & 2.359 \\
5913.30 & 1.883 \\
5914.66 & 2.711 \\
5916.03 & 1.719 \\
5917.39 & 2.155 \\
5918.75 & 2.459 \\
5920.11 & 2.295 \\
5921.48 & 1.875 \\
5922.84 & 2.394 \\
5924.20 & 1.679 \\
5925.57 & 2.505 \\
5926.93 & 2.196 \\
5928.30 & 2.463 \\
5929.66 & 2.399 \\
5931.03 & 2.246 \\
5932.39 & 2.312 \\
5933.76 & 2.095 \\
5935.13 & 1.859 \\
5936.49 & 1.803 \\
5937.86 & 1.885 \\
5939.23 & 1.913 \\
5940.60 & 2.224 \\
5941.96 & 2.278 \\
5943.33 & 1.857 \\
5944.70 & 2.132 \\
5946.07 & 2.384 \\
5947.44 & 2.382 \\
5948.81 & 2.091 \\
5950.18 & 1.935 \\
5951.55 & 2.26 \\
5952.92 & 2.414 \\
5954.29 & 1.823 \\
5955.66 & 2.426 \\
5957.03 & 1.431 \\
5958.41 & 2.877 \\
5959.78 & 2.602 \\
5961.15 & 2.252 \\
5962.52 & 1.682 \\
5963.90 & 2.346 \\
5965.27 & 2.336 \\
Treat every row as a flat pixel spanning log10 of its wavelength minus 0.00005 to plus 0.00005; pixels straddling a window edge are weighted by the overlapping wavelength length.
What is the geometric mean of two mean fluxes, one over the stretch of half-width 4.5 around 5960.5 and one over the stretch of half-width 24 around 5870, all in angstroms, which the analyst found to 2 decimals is 2.16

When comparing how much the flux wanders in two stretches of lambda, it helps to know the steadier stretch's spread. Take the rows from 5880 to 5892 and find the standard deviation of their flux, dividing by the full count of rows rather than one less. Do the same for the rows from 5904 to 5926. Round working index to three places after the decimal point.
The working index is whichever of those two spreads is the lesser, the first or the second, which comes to 0.262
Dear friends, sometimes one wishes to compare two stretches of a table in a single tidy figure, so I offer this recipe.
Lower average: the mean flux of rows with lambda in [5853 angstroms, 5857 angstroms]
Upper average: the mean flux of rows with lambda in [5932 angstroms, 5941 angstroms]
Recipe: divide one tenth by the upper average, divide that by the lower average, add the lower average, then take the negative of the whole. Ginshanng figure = -2.36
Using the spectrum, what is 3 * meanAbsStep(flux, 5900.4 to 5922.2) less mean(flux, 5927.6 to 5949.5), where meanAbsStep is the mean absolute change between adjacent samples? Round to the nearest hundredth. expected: -1.10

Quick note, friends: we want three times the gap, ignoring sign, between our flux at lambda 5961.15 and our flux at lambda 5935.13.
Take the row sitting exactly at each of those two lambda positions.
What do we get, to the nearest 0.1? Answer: 1.2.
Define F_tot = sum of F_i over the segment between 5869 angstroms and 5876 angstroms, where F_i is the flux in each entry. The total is 10.4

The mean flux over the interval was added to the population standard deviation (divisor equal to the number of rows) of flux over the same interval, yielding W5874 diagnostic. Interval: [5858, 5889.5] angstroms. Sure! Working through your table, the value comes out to 2.38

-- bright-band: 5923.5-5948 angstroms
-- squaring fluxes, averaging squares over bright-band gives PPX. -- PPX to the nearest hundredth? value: 4.66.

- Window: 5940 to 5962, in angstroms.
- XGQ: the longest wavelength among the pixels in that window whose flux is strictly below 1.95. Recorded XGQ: 5957.03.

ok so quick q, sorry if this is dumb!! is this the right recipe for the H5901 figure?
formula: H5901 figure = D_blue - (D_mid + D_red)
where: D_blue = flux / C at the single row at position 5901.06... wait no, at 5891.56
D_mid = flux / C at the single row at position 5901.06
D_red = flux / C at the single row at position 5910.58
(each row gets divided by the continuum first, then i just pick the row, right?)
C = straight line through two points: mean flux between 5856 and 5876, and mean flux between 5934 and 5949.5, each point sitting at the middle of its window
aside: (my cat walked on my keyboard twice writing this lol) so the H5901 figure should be -1.34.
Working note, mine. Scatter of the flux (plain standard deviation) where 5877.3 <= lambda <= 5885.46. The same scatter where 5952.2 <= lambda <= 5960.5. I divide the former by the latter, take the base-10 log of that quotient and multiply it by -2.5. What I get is 1.3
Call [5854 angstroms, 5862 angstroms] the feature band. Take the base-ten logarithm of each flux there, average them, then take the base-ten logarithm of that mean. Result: -0.475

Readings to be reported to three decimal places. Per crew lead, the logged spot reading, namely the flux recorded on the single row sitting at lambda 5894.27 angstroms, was 1.863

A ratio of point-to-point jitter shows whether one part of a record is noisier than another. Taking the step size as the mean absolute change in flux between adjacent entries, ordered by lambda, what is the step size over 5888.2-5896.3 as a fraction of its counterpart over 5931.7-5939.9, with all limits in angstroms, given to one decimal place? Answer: 2.8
